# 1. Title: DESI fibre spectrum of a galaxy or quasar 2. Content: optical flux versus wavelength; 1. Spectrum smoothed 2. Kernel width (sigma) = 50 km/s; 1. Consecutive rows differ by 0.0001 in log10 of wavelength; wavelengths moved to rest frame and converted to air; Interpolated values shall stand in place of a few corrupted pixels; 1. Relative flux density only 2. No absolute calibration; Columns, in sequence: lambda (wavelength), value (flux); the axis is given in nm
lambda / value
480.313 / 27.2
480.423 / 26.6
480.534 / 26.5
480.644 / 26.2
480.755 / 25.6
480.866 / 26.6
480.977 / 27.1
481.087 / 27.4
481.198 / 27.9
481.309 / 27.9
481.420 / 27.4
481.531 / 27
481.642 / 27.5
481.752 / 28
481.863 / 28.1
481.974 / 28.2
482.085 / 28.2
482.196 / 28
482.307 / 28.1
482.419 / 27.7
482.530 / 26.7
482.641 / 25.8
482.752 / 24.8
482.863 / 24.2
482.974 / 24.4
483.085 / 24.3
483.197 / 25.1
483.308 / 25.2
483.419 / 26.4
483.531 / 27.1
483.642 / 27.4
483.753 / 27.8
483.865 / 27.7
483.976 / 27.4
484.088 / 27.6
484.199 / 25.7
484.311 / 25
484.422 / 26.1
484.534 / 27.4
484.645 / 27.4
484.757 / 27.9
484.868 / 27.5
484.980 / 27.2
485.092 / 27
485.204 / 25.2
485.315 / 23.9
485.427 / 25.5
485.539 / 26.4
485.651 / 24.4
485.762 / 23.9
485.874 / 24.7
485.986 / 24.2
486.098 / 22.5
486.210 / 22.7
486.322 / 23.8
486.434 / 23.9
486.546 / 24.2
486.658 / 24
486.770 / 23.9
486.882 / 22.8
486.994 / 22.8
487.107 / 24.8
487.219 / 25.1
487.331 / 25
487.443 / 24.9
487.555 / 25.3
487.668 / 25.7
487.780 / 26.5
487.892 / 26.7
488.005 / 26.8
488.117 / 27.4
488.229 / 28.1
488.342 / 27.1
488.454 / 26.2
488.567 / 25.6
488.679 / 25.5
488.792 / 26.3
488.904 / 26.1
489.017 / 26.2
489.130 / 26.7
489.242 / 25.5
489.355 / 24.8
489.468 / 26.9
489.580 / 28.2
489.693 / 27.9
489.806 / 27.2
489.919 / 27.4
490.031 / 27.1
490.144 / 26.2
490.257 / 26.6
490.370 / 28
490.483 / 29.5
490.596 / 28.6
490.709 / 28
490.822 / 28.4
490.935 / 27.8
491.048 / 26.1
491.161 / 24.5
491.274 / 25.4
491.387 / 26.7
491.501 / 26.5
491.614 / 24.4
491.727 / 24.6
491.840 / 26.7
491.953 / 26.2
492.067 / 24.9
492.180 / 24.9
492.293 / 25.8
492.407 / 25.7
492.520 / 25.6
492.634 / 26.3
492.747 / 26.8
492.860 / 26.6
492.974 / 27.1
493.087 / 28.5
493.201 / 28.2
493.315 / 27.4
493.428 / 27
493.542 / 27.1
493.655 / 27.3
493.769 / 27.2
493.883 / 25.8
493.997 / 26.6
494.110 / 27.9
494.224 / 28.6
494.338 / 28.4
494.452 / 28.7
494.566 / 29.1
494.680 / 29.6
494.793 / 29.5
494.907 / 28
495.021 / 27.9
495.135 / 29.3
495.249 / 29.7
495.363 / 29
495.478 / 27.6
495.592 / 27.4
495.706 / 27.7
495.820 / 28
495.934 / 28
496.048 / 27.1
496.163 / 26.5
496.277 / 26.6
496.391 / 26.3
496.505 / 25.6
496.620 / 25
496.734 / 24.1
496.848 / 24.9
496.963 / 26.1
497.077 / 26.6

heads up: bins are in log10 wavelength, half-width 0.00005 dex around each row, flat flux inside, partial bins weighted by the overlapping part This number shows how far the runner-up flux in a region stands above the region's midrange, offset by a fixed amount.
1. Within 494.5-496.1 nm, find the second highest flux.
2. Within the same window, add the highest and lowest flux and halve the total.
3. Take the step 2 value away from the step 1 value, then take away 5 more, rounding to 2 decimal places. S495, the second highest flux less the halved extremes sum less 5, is -3.80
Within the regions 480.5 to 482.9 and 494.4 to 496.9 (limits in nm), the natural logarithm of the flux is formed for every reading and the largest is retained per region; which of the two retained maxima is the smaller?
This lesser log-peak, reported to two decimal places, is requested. 3.34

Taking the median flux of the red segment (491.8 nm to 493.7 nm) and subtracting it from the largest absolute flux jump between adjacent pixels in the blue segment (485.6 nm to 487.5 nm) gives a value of -24.7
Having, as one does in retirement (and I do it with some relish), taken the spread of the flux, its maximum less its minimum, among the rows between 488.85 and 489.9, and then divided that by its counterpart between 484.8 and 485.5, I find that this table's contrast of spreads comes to 0.94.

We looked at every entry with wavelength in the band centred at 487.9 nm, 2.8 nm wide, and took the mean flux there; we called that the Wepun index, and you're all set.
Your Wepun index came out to 25.6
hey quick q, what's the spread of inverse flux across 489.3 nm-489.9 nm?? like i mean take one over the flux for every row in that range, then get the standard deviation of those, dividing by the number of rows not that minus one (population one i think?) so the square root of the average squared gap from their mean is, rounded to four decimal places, 0.0017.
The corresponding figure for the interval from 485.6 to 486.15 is 0.0014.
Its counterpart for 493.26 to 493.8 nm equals 0.0002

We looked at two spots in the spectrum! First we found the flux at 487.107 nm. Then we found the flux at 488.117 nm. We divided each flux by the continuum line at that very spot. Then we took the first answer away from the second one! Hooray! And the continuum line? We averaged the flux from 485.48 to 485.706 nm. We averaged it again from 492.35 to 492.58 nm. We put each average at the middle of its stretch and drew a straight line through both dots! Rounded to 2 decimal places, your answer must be 0.10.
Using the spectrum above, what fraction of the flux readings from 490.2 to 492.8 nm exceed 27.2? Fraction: 0.3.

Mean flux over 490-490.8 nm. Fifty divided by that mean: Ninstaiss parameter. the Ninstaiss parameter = 1.80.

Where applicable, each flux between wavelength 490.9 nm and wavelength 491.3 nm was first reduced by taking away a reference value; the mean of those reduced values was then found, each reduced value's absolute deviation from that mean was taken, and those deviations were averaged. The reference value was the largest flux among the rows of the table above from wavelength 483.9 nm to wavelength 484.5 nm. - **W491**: 1.00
